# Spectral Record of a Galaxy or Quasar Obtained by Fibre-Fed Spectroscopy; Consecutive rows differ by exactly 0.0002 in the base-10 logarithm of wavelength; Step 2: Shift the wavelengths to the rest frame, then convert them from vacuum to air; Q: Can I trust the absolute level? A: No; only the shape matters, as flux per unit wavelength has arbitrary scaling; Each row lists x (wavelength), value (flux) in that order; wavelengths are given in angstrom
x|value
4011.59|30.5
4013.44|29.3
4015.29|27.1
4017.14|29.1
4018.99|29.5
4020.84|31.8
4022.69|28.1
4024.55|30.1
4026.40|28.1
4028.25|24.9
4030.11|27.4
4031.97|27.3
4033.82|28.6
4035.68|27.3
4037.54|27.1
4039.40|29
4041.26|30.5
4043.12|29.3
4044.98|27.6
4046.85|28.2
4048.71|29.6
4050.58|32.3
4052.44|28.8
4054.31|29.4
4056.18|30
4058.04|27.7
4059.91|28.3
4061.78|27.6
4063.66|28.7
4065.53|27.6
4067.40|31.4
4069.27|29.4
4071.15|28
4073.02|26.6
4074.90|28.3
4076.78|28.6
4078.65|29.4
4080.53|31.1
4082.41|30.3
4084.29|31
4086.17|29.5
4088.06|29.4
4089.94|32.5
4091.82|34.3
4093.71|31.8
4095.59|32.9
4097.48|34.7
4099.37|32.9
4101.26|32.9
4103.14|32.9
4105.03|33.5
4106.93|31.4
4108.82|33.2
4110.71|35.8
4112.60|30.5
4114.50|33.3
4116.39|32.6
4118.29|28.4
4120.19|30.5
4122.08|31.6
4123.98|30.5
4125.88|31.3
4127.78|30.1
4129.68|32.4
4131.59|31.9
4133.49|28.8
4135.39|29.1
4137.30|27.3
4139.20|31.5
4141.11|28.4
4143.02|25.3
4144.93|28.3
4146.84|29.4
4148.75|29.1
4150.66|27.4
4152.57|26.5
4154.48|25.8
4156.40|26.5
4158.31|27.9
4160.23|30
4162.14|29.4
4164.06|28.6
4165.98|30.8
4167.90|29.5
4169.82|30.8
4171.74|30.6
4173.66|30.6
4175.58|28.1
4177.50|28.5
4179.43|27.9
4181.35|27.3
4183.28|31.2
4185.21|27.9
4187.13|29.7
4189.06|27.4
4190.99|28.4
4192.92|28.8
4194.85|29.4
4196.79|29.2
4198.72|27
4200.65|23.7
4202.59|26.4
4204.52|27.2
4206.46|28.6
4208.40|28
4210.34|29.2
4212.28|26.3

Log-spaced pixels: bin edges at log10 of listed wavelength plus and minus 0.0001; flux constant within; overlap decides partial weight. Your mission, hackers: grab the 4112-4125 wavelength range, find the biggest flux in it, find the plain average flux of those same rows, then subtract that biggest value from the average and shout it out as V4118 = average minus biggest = -2.2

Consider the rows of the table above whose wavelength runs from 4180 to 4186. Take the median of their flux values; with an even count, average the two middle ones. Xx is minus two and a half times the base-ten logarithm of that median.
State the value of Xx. -3.61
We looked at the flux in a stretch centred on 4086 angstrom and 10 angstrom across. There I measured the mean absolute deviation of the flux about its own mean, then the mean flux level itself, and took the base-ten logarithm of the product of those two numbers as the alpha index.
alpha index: 1.47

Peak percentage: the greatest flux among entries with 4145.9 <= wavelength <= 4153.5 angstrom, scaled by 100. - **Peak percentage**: 2940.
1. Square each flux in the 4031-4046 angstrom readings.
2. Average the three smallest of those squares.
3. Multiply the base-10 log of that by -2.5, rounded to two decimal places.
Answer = -7.18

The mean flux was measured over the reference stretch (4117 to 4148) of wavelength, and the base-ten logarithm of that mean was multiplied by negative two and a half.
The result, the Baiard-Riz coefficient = -3.68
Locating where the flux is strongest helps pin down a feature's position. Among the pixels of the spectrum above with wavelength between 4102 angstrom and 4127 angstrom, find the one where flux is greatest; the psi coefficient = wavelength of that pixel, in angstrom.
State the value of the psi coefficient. 4110.71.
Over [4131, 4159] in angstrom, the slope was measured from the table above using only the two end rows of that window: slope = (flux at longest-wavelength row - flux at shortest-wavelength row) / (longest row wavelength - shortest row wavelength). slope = -0.15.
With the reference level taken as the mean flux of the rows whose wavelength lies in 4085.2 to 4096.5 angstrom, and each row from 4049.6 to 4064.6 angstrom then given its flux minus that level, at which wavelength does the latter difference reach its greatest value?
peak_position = 4050.58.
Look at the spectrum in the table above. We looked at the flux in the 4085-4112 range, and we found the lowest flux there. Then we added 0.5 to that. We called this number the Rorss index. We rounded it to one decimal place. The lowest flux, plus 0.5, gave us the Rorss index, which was 29.9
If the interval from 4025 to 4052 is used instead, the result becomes 25.4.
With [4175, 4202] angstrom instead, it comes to 24.2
